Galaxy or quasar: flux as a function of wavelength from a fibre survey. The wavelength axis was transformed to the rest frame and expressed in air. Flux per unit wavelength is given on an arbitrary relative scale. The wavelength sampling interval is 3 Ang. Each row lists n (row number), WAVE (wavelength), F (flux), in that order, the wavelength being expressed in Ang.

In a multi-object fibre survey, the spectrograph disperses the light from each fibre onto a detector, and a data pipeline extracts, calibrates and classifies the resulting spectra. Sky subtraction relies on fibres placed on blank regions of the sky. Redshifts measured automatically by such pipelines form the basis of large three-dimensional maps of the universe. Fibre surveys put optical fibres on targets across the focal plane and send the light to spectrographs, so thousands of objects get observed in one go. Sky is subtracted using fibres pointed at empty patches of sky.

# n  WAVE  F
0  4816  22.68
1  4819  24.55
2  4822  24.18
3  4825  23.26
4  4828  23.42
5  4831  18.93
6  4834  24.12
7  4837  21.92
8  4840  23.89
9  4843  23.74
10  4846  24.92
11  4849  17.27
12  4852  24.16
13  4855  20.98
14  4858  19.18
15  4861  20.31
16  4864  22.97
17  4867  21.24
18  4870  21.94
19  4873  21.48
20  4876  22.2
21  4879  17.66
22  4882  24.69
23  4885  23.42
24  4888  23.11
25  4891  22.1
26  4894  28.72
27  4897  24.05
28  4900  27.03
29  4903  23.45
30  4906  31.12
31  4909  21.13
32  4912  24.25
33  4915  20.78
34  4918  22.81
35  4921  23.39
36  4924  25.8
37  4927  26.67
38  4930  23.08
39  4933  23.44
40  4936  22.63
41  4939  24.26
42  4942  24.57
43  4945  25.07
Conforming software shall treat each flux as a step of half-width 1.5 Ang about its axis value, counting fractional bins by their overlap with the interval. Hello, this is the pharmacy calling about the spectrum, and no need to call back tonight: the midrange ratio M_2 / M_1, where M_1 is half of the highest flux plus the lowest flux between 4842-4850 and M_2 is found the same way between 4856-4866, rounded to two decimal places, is 1.00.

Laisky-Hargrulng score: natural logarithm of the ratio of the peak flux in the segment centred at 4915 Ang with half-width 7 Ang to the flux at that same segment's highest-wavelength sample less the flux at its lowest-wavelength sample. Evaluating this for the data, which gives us 2.4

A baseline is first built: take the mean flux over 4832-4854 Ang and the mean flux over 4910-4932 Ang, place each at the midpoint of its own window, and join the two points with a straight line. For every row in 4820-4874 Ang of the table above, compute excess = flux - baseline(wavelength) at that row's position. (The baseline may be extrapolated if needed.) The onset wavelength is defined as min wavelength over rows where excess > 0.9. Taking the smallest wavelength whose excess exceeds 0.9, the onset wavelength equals 4822 Ang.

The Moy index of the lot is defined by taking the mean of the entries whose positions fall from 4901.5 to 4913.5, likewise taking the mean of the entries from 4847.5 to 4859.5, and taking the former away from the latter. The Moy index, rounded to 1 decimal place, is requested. -4.6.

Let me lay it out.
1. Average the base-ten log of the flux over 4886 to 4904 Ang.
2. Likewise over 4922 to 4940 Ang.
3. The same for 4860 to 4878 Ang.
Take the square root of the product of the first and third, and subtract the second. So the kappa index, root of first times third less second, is -0.022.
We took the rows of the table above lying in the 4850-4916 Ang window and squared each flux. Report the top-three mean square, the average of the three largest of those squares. 841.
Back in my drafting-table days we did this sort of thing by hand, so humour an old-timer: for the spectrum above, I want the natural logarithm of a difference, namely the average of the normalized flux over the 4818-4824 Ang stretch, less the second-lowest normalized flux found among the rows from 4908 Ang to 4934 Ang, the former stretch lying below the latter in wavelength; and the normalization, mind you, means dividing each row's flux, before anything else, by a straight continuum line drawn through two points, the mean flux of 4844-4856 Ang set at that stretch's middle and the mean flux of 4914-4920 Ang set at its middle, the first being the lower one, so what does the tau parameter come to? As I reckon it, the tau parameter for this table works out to -1.9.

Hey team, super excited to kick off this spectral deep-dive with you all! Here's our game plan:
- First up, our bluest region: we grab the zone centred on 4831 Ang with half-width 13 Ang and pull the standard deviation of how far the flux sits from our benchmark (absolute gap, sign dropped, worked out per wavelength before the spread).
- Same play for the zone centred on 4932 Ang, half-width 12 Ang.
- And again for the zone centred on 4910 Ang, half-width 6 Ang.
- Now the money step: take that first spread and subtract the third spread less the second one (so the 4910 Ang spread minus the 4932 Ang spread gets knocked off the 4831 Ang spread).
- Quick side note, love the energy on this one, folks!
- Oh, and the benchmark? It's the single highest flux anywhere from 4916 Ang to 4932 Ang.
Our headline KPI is 1.6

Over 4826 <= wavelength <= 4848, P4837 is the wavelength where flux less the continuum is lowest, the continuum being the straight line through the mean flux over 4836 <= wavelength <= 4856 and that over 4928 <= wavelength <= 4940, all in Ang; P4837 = 4831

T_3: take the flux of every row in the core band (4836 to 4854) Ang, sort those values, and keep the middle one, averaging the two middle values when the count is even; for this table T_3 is 23.8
